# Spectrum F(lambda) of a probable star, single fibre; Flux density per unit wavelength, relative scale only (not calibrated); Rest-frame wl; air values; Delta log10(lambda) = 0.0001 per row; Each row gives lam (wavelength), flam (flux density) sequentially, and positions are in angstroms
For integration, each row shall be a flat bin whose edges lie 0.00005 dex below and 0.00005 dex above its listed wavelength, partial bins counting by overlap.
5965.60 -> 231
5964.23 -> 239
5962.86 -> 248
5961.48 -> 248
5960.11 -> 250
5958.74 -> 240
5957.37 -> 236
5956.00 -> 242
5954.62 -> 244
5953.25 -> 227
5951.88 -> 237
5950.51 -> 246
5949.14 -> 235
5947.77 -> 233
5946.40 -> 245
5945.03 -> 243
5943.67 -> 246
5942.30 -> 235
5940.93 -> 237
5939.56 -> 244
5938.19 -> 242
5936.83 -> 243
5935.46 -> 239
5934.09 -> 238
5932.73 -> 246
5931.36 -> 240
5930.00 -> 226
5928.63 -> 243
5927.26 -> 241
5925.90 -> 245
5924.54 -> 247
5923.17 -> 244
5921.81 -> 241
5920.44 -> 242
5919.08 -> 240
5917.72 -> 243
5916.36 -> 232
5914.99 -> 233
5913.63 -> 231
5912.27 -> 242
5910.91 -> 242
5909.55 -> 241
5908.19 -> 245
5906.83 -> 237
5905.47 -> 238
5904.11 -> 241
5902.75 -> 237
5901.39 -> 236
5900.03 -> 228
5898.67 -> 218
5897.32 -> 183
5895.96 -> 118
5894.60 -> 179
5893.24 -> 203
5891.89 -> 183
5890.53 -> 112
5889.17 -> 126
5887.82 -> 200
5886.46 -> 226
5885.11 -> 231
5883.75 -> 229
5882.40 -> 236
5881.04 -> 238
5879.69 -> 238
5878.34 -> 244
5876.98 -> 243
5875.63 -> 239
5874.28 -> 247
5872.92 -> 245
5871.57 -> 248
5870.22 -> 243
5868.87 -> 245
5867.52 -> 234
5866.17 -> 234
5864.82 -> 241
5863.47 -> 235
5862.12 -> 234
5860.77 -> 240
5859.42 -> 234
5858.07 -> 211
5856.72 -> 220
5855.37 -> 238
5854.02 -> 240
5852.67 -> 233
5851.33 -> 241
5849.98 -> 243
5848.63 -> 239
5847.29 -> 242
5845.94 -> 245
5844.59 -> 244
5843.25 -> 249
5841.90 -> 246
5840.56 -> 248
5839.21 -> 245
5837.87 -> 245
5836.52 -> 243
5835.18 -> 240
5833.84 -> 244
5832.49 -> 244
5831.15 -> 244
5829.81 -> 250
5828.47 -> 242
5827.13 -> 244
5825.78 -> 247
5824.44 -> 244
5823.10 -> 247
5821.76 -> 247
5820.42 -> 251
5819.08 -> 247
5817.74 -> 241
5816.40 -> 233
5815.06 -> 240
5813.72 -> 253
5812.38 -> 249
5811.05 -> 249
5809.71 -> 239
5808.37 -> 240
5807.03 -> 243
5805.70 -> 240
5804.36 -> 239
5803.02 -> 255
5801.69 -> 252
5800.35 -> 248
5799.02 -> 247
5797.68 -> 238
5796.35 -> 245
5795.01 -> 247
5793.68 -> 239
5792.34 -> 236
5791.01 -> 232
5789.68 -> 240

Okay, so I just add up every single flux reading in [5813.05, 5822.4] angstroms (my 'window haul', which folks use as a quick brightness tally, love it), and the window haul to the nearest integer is 1712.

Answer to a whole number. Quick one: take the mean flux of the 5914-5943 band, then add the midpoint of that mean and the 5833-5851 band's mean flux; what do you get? 482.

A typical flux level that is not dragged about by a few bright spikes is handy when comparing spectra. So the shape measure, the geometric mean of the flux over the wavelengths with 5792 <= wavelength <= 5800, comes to 242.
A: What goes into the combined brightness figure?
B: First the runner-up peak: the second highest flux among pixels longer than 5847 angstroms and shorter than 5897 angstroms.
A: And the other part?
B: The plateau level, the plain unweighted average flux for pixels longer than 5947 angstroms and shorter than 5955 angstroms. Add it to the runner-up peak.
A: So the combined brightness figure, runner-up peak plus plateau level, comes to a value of 484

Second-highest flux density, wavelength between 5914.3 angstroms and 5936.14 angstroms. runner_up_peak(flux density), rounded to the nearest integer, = 246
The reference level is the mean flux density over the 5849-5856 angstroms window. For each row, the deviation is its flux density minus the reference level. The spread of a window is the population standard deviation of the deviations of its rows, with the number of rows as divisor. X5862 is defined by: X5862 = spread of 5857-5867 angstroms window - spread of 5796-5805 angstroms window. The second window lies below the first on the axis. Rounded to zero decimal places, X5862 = 3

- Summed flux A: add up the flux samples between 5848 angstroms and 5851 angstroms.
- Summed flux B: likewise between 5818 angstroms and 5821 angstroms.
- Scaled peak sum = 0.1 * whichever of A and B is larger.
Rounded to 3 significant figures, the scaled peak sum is 49.8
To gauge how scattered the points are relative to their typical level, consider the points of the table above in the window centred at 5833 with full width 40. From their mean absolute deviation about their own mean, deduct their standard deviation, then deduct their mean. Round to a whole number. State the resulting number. -245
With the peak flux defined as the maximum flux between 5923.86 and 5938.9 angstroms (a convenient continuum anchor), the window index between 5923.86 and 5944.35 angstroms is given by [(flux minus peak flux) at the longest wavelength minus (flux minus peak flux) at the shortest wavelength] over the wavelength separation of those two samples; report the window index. -0.1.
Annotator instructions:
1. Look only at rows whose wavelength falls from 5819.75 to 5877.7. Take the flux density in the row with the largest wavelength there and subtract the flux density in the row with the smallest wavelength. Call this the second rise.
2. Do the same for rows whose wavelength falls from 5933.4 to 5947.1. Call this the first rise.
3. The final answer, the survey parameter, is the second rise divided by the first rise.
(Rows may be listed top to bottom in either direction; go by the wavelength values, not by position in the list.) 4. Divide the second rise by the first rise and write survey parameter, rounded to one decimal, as -1.1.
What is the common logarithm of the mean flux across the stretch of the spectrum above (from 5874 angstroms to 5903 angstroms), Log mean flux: 2.32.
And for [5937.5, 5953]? 2.38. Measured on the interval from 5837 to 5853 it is 2.39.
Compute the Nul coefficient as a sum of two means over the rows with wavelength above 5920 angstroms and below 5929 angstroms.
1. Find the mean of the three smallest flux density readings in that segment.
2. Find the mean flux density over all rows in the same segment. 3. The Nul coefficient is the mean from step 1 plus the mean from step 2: 485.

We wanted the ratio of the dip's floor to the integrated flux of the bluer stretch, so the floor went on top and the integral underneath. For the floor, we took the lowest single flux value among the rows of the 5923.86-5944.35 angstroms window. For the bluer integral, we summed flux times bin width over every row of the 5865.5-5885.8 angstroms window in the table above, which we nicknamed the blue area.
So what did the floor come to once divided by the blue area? 0.0465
